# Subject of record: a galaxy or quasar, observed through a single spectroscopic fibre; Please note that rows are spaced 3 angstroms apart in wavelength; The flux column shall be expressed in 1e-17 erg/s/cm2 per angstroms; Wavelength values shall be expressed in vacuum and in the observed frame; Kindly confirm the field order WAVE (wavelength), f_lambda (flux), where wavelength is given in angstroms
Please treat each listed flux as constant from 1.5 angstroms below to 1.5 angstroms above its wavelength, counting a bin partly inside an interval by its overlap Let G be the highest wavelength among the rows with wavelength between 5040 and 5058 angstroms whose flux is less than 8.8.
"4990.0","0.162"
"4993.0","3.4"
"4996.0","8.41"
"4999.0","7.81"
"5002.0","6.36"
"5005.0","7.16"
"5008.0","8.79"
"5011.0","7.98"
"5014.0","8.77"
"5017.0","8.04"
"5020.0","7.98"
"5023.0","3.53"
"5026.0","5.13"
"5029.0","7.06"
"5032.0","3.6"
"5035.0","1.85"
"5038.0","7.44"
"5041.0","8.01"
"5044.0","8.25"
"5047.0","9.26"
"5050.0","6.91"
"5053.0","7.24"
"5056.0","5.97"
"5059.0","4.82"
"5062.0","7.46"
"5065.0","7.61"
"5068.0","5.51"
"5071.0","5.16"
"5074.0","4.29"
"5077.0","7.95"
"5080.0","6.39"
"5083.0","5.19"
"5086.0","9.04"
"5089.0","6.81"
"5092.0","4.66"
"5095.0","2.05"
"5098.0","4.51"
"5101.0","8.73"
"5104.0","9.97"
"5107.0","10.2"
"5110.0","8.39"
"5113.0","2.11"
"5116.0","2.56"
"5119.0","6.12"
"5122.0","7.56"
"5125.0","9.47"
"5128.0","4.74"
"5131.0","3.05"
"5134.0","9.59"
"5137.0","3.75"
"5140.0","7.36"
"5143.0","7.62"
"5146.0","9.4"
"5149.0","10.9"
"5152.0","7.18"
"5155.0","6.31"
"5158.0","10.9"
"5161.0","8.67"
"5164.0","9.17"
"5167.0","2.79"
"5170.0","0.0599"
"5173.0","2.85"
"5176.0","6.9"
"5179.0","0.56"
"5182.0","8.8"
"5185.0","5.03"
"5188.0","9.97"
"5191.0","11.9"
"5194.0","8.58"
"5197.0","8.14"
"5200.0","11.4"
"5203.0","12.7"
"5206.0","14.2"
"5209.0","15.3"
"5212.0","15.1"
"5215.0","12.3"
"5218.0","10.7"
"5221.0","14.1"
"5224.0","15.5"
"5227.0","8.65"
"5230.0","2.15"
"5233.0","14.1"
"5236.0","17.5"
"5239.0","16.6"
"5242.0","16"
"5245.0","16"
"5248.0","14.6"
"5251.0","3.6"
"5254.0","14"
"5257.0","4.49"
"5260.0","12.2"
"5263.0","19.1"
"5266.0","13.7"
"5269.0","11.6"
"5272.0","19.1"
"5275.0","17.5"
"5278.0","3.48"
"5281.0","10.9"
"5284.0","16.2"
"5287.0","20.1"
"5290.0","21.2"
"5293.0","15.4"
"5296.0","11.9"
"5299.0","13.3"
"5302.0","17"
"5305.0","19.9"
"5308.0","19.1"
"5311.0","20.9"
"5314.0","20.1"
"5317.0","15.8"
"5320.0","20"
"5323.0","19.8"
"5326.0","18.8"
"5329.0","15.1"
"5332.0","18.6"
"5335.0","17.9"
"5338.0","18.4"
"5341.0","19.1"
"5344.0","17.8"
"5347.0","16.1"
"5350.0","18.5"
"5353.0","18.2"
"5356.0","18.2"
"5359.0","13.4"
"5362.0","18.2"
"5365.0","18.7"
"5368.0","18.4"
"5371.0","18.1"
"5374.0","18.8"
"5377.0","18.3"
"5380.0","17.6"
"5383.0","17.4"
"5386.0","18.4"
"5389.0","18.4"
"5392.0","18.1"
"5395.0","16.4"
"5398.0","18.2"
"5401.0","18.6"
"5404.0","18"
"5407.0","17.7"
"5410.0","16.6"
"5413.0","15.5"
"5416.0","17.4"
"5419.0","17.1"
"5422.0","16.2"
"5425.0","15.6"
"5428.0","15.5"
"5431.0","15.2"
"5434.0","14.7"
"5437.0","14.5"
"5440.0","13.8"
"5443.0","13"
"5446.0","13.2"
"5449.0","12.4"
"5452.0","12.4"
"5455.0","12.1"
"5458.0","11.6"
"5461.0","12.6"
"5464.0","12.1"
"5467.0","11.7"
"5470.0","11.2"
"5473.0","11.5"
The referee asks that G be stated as 5056.0 angstroms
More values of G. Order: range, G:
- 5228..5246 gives 5230.0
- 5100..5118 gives 5116.0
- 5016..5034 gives 5032.0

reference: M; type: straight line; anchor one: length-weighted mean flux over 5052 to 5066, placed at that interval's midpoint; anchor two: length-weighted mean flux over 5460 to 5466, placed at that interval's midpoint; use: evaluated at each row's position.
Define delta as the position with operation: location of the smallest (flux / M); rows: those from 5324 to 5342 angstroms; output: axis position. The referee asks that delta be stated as 5329.0 angstroms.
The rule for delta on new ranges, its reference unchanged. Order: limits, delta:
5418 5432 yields 5431.0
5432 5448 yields 5443.0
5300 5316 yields 5302.0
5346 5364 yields 5359.0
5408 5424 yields 5413.0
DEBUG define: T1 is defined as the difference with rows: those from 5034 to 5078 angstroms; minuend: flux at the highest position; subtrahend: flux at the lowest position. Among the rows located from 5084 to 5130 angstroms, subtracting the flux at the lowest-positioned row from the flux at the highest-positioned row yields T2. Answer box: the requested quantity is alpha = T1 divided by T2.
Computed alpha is -1.4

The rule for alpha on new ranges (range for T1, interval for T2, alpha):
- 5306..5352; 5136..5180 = 0.2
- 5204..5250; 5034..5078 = 0.1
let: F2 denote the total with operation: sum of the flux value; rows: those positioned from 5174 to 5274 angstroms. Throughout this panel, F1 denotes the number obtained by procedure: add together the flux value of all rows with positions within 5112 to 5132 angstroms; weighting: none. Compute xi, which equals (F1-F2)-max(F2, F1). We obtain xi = -734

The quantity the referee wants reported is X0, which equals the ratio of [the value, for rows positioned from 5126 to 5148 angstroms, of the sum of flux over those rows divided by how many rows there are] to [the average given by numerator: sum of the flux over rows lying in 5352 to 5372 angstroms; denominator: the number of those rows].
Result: 0.4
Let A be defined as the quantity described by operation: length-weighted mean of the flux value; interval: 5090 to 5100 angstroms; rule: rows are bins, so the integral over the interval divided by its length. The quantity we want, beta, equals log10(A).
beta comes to 0.6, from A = 4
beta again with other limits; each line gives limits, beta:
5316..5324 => 1.3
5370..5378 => 1.3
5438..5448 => 1.1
